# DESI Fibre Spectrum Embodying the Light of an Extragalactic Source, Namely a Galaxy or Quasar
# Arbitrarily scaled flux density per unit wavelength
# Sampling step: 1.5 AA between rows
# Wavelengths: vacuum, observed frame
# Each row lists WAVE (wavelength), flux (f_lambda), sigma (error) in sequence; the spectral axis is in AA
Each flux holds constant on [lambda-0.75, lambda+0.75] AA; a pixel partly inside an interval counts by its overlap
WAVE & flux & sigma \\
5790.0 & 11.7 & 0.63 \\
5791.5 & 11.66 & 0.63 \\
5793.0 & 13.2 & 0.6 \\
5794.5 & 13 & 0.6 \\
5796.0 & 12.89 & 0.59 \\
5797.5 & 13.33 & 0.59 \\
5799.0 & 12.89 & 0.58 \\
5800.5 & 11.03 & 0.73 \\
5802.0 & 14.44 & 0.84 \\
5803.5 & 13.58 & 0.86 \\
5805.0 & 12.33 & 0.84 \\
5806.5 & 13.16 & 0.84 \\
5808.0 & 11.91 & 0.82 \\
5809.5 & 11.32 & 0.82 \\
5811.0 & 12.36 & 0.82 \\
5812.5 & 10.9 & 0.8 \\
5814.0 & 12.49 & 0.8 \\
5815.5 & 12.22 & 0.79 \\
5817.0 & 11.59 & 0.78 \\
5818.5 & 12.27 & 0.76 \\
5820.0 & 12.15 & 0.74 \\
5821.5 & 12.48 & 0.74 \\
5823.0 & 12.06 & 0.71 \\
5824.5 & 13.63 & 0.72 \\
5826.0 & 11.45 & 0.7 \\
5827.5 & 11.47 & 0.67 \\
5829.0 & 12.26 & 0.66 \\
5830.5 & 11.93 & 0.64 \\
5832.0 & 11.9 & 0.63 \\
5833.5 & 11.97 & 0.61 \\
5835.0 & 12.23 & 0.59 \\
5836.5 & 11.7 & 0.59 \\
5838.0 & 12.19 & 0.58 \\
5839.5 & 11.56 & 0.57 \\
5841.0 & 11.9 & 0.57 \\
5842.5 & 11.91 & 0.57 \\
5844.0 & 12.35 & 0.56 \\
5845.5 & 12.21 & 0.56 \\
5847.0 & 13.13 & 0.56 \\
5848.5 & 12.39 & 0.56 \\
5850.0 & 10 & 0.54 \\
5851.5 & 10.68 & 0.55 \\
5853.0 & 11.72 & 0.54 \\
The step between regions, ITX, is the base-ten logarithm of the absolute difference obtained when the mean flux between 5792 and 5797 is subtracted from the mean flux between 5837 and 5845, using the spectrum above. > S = 0.0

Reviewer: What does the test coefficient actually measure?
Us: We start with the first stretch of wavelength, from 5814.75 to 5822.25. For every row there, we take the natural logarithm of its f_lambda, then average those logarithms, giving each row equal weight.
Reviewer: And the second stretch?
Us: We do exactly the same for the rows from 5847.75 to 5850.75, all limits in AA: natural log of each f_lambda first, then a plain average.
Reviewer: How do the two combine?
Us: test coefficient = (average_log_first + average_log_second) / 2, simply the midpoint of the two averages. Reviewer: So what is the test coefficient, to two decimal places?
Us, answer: 2.45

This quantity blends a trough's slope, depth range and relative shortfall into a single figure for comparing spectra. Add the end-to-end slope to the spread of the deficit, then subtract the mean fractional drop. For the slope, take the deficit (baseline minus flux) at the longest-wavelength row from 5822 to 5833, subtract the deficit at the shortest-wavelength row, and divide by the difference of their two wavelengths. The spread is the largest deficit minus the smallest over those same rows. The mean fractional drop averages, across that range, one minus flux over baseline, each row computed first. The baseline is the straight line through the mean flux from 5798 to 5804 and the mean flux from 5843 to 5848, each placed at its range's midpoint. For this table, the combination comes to 2.1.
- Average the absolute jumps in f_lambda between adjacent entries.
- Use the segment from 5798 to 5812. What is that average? 1.4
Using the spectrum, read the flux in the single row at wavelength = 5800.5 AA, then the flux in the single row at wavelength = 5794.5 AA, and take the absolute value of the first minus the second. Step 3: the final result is 2.0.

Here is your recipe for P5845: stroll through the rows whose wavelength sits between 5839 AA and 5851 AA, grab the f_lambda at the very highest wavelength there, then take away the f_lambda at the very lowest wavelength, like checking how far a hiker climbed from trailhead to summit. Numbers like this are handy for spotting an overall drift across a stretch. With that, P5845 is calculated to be -1.6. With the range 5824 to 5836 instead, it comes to -1.4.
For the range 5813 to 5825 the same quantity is 1.1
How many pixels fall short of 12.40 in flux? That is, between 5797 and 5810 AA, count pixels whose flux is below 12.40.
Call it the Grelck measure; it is 4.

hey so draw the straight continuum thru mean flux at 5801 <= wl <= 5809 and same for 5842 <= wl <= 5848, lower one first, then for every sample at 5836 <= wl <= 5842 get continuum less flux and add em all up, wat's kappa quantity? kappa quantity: 2.7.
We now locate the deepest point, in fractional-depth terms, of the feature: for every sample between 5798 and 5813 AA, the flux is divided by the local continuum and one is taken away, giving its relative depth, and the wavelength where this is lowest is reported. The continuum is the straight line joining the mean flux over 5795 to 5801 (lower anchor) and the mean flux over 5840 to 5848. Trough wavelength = 5812.5 AA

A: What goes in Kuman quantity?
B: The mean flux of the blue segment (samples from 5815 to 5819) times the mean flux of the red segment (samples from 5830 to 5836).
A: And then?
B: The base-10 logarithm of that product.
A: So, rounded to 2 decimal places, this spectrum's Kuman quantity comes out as 2.16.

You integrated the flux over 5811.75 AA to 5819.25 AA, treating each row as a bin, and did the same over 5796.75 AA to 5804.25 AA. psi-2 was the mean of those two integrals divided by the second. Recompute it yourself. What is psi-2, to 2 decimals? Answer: 0.96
